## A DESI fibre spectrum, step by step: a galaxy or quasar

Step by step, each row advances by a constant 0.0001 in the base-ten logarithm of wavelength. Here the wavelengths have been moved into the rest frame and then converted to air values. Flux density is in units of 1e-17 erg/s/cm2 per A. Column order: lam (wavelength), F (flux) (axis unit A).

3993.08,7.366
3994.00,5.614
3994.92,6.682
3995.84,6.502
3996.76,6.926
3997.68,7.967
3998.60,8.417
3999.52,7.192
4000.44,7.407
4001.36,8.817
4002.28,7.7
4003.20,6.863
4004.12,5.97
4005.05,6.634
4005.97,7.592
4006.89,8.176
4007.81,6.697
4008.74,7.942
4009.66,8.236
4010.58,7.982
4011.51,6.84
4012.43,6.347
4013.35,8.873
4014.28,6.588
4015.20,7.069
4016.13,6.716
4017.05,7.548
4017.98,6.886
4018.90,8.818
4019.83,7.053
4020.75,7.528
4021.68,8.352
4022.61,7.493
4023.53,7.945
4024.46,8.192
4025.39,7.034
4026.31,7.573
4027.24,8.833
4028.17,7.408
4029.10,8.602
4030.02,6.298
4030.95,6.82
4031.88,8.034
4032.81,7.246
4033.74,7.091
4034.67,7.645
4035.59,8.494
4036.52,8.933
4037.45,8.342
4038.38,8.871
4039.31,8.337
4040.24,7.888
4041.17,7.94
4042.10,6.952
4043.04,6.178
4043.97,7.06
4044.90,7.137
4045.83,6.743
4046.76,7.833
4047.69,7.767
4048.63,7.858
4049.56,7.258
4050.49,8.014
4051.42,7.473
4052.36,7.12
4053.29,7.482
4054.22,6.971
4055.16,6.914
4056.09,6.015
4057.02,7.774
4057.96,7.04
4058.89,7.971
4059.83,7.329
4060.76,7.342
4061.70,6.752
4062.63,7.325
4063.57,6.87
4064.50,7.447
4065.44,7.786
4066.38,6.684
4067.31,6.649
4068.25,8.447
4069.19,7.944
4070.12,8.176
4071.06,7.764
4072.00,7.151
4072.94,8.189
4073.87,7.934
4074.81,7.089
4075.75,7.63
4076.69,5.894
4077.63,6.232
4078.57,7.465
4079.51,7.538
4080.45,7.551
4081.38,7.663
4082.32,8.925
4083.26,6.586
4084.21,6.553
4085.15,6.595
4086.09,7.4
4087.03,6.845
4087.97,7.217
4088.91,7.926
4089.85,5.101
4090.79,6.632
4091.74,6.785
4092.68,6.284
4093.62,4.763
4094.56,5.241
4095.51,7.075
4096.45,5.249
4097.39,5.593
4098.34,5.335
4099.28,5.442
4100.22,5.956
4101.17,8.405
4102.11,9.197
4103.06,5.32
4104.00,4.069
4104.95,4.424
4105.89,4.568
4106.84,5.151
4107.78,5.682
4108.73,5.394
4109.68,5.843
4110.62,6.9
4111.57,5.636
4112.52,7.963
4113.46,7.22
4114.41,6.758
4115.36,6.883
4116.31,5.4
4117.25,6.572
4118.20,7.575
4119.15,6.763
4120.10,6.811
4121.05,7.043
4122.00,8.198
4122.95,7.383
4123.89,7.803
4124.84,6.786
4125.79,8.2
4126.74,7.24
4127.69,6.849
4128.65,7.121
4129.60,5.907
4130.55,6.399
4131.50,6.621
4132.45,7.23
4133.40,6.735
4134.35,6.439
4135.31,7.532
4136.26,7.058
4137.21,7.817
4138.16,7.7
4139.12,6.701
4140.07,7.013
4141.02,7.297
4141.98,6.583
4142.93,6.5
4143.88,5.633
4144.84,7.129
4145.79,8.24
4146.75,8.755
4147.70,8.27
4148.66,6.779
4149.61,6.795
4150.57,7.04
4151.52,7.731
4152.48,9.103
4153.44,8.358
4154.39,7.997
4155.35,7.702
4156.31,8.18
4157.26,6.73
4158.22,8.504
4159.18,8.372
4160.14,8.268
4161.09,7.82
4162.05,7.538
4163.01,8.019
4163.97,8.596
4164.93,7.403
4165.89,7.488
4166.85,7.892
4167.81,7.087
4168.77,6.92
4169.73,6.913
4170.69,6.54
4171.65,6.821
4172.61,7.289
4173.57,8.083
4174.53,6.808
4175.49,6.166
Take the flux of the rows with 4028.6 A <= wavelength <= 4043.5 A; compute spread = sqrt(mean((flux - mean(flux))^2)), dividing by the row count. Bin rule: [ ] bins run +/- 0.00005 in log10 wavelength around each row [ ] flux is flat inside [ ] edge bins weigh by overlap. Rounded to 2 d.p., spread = 0.85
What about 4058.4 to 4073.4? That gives 0.56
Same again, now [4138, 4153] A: 0.88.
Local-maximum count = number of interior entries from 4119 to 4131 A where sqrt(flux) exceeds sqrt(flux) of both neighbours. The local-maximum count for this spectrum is 4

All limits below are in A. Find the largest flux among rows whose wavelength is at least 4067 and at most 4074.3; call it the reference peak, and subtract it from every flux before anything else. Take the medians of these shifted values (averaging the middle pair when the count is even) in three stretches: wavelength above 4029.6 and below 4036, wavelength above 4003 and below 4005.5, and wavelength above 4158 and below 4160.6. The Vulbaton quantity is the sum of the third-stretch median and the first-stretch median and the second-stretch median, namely -3.1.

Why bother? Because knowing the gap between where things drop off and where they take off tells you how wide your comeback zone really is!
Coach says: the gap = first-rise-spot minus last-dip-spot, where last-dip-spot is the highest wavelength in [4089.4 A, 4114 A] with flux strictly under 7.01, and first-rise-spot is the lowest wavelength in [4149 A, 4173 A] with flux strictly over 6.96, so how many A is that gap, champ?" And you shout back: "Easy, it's 39.0 A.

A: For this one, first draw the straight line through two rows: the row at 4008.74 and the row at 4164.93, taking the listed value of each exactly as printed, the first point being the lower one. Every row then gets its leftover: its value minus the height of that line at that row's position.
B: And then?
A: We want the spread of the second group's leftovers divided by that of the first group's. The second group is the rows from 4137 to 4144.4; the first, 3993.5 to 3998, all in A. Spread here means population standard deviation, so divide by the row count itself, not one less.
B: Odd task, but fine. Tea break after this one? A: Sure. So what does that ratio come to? 0.87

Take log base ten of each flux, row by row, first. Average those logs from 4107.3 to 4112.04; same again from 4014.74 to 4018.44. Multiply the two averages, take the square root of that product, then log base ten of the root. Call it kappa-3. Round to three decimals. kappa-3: -0.093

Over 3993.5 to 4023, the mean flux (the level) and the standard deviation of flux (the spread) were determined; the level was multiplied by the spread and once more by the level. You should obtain 45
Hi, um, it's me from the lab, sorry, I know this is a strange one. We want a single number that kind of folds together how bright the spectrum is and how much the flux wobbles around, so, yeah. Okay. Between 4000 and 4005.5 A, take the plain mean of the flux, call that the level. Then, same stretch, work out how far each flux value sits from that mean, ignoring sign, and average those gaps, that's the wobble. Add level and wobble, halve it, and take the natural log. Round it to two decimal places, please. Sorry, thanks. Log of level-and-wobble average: 1.38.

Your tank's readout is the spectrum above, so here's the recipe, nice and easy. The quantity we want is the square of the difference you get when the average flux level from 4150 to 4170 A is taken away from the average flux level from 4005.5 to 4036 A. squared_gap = 0.05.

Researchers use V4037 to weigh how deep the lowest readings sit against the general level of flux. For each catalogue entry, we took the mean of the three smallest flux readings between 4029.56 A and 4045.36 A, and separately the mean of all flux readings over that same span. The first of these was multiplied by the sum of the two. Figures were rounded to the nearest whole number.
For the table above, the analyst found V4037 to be 90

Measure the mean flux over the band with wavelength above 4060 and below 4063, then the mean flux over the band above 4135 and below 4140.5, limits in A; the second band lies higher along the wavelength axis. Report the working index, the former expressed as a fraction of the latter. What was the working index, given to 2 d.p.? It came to 0.98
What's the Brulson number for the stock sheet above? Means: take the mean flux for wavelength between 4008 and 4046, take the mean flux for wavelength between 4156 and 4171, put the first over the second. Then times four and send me 4.0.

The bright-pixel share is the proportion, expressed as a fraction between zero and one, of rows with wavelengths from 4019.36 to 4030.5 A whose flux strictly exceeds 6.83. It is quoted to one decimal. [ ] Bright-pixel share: 0.9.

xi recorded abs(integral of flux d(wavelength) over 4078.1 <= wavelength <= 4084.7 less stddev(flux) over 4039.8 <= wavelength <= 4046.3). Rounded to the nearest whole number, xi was 49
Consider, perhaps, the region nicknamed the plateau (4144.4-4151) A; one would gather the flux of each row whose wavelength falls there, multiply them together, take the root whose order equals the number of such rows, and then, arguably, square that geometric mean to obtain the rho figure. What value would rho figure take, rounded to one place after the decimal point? 56.8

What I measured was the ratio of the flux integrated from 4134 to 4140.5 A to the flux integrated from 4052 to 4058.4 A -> 1.04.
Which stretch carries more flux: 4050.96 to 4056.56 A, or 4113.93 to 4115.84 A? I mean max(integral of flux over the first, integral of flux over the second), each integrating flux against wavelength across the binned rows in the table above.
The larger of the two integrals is 39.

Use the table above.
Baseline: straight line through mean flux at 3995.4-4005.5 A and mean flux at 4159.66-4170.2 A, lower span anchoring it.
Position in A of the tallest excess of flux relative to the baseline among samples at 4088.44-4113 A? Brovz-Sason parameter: 4102.11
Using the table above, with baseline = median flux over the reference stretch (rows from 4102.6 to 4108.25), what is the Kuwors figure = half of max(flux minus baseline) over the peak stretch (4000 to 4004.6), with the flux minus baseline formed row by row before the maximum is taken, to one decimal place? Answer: 2.0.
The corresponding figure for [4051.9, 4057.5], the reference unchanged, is 1.5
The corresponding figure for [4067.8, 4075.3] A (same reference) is 1.8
